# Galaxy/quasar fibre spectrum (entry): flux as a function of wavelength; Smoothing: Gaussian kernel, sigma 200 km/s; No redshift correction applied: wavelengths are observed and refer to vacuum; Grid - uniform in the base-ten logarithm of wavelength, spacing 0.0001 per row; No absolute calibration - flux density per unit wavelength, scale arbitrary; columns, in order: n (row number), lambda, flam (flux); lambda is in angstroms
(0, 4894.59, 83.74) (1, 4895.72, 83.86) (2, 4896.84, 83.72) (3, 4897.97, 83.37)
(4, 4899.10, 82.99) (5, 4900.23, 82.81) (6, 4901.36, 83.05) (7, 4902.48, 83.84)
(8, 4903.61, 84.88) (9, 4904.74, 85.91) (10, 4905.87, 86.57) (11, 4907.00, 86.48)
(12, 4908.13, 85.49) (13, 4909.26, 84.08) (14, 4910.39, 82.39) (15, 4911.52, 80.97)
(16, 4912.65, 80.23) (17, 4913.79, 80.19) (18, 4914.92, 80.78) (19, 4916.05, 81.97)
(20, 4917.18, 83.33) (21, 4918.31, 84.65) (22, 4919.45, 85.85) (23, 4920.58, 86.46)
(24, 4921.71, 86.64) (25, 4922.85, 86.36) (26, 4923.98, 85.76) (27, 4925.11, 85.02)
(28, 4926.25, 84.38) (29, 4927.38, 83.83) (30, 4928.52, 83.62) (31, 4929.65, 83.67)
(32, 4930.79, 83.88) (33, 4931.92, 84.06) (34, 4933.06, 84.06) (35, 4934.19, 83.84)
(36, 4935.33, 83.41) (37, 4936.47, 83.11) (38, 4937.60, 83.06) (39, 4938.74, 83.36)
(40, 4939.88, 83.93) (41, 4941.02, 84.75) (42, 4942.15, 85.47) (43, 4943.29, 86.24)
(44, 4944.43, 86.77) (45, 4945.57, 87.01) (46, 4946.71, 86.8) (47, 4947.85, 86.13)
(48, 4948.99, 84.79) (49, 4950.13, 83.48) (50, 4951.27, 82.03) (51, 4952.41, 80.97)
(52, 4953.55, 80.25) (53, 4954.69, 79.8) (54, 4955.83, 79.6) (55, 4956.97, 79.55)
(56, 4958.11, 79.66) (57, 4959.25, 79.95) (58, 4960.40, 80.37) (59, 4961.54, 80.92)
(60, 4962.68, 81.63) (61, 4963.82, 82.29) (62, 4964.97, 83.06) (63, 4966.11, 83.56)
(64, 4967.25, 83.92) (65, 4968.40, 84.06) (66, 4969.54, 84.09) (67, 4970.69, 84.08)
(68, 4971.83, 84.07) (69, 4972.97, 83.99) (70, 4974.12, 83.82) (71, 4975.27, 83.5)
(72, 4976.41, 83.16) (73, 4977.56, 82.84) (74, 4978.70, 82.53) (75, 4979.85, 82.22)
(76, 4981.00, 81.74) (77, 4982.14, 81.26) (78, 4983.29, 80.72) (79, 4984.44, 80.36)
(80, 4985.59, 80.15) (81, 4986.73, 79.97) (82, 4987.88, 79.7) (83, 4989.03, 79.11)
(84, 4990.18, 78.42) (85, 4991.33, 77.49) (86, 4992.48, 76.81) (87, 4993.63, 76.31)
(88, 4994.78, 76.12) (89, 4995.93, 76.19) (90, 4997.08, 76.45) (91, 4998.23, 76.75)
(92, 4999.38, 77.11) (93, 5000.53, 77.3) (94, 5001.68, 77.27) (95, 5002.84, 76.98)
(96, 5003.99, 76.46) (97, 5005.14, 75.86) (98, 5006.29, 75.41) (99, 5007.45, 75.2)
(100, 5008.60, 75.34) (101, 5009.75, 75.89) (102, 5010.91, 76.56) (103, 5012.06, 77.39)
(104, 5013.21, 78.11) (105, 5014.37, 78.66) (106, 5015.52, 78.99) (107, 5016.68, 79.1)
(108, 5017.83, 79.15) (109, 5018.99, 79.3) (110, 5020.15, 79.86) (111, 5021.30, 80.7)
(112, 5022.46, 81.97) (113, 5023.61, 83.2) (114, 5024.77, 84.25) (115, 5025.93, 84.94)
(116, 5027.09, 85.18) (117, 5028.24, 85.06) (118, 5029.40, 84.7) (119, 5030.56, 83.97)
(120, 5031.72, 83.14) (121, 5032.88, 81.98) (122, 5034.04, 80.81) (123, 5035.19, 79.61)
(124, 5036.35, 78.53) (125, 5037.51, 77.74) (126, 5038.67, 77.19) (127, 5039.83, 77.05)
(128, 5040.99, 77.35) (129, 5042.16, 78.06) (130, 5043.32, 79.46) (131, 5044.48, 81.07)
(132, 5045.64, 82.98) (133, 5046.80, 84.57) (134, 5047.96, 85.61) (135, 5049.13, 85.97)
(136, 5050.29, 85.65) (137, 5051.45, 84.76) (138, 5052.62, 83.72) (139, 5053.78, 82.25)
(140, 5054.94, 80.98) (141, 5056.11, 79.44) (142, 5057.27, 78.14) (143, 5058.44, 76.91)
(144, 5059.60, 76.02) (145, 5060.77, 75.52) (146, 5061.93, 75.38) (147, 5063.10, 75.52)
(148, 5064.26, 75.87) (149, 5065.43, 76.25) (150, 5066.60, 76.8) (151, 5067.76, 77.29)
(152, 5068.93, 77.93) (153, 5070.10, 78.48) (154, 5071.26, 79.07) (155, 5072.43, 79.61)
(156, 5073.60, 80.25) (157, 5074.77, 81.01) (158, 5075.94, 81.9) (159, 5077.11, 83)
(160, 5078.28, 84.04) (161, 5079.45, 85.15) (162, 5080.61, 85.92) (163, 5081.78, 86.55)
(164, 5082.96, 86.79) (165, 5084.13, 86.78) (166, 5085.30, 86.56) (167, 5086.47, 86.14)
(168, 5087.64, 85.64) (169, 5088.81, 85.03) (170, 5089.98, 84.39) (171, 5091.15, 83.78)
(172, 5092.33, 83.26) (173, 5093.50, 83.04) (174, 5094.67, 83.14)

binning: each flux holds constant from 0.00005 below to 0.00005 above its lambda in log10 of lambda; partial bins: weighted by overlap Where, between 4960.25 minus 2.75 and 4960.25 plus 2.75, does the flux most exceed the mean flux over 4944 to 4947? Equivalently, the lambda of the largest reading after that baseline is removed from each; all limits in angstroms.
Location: 4962.68 angstroms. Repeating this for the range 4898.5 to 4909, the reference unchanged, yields 4905.87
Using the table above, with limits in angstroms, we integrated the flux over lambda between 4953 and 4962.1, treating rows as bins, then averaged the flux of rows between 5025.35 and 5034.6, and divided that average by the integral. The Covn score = 0.11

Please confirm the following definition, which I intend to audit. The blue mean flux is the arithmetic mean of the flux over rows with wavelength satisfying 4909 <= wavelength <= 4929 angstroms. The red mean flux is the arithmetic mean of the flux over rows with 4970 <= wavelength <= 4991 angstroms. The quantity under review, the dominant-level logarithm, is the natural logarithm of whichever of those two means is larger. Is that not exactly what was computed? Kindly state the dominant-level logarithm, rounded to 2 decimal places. 4.43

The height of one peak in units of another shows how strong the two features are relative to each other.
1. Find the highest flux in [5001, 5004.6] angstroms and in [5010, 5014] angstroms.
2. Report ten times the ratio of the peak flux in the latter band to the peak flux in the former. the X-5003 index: 10.1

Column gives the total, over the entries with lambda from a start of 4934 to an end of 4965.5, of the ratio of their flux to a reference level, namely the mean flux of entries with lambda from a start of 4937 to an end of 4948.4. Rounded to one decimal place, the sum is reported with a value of 27.2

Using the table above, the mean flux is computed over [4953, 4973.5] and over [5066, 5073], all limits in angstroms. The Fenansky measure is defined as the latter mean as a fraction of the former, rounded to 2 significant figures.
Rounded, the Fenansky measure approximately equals 0.95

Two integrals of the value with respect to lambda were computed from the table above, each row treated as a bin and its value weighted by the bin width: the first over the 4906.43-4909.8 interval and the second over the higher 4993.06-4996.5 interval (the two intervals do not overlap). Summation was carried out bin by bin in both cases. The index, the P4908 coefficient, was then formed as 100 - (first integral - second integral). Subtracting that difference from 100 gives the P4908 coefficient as 74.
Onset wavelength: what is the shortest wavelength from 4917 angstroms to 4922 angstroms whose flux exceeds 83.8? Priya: 4918.31 angstroms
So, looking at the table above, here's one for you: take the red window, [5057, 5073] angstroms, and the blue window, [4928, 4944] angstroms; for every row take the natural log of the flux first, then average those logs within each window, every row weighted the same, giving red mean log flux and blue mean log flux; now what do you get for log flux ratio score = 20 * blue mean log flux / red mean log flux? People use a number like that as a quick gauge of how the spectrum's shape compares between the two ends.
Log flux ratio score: 20.4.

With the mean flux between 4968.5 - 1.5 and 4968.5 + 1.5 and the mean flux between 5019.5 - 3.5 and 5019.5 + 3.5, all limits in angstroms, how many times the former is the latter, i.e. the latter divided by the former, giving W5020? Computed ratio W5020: 0.952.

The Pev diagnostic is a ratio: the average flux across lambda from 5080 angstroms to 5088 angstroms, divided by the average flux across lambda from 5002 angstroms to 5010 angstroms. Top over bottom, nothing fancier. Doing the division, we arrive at 1.138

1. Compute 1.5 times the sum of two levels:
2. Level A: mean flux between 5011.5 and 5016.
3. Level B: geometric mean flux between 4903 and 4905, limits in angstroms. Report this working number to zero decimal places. 246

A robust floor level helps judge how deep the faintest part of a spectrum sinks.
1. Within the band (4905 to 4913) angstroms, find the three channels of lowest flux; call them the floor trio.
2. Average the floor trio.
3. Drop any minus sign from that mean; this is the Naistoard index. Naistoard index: 81.2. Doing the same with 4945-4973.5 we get 79.6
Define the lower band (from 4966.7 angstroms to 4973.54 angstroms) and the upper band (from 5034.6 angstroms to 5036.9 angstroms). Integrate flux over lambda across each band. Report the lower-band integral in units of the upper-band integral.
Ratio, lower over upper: 3.1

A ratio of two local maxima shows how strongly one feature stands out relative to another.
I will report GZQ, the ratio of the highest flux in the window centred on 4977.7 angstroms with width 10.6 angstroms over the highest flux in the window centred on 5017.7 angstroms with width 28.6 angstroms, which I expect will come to 0.99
